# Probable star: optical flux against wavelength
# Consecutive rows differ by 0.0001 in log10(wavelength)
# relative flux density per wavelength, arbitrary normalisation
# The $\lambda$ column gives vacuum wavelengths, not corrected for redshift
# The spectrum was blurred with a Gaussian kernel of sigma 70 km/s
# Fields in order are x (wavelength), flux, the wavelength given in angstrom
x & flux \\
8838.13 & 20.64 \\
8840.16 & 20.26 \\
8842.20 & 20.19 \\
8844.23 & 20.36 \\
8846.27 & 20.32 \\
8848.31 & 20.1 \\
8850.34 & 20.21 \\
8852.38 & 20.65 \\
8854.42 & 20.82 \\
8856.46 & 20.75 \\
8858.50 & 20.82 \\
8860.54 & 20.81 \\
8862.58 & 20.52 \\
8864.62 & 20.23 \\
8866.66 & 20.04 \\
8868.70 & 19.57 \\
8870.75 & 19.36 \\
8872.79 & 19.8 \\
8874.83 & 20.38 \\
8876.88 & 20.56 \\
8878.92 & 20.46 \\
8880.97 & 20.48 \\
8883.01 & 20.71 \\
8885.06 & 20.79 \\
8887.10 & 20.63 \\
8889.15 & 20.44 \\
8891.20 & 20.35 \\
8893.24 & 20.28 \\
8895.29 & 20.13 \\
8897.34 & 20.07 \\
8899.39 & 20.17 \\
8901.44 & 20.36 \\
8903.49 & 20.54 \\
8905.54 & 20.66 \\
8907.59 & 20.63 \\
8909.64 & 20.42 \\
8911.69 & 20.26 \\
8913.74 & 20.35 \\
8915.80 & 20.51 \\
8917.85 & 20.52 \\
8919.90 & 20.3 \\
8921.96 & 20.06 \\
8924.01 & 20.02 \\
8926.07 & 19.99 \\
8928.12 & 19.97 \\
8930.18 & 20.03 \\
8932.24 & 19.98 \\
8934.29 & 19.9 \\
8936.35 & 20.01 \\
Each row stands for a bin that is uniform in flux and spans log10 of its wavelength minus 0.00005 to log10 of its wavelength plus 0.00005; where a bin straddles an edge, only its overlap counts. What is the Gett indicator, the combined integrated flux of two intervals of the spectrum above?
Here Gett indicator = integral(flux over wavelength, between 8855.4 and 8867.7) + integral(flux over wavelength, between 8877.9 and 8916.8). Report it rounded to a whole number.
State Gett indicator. 1047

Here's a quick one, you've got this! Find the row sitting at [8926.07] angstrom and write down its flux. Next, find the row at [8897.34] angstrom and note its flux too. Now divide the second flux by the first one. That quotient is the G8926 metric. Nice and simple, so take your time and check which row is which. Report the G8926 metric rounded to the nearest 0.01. 1.00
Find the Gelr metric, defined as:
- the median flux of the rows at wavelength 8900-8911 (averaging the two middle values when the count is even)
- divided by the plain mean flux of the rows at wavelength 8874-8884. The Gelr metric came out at 1.00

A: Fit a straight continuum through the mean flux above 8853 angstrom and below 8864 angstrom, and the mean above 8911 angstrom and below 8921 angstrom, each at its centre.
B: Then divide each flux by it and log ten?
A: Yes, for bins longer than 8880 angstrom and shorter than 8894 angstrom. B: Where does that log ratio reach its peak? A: 8885.06 angstrom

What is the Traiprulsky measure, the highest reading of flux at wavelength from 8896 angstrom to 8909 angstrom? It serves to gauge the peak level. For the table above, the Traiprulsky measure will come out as 20.66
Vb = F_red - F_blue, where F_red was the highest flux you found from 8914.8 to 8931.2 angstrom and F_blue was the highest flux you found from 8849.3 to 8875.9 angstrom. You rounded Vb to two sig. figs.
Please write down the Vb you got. -0.30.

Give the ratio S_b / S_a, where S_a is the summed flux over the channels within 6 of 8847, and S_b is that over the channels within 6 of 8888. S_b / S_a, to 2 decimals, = 1.01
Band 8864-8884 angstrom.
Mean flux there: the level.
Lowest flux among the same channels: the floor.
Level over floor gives 1.04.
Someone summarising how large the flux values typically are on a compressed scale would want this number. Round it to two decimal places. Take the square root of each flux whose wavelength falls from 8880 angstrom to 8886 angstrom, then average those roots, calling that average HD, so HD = 4.55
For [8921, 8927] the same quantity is 4.47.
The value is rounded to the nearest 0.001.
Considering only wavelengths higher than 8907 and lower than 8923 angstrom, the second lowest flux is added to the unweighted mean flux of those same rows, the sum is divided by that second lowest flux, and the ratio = 2.006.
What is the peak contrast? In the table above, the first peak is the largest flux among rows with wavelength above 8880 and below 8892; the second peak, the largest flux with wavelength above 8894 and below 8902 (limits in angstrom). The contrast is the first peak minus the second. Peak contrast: 0.4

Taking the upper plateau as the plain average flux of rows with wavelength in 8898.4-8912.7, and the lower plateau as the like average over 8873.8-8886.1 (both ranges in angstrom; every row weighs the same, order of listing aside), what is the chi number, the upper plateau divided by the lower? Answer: 0.994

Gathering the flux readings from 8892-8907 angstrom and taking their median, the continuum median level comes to 20.3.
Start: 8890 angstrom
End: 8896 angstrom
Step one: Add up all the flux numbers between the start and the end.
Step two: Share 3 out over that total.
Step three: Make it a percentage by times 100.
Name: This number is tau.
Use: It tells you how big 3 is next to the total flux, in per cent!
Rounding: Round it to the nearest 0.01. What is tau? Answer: 4.94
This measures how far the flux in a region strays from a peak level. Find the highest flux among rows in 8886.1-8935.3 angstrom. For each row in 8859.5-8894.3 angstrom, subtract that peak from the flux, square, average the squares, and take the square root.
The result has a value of 0.53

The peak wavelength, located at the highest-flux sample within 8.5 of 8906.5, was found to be 8905.54 angstrom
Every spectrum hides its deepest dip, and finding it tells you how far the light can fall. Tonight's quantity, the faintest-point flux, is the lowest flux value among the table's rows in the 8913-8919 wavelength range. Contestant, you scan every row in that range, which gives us 20.35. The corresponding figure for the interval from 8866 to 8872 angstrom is 19.36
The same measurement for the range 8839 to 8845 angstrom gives 20.19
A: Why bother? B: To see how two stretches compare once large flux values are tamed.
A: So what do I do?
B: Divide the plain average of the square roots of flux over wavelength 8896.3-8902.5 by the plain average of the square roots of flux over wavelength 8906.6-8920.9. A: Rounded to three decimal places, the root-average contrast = 0.994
